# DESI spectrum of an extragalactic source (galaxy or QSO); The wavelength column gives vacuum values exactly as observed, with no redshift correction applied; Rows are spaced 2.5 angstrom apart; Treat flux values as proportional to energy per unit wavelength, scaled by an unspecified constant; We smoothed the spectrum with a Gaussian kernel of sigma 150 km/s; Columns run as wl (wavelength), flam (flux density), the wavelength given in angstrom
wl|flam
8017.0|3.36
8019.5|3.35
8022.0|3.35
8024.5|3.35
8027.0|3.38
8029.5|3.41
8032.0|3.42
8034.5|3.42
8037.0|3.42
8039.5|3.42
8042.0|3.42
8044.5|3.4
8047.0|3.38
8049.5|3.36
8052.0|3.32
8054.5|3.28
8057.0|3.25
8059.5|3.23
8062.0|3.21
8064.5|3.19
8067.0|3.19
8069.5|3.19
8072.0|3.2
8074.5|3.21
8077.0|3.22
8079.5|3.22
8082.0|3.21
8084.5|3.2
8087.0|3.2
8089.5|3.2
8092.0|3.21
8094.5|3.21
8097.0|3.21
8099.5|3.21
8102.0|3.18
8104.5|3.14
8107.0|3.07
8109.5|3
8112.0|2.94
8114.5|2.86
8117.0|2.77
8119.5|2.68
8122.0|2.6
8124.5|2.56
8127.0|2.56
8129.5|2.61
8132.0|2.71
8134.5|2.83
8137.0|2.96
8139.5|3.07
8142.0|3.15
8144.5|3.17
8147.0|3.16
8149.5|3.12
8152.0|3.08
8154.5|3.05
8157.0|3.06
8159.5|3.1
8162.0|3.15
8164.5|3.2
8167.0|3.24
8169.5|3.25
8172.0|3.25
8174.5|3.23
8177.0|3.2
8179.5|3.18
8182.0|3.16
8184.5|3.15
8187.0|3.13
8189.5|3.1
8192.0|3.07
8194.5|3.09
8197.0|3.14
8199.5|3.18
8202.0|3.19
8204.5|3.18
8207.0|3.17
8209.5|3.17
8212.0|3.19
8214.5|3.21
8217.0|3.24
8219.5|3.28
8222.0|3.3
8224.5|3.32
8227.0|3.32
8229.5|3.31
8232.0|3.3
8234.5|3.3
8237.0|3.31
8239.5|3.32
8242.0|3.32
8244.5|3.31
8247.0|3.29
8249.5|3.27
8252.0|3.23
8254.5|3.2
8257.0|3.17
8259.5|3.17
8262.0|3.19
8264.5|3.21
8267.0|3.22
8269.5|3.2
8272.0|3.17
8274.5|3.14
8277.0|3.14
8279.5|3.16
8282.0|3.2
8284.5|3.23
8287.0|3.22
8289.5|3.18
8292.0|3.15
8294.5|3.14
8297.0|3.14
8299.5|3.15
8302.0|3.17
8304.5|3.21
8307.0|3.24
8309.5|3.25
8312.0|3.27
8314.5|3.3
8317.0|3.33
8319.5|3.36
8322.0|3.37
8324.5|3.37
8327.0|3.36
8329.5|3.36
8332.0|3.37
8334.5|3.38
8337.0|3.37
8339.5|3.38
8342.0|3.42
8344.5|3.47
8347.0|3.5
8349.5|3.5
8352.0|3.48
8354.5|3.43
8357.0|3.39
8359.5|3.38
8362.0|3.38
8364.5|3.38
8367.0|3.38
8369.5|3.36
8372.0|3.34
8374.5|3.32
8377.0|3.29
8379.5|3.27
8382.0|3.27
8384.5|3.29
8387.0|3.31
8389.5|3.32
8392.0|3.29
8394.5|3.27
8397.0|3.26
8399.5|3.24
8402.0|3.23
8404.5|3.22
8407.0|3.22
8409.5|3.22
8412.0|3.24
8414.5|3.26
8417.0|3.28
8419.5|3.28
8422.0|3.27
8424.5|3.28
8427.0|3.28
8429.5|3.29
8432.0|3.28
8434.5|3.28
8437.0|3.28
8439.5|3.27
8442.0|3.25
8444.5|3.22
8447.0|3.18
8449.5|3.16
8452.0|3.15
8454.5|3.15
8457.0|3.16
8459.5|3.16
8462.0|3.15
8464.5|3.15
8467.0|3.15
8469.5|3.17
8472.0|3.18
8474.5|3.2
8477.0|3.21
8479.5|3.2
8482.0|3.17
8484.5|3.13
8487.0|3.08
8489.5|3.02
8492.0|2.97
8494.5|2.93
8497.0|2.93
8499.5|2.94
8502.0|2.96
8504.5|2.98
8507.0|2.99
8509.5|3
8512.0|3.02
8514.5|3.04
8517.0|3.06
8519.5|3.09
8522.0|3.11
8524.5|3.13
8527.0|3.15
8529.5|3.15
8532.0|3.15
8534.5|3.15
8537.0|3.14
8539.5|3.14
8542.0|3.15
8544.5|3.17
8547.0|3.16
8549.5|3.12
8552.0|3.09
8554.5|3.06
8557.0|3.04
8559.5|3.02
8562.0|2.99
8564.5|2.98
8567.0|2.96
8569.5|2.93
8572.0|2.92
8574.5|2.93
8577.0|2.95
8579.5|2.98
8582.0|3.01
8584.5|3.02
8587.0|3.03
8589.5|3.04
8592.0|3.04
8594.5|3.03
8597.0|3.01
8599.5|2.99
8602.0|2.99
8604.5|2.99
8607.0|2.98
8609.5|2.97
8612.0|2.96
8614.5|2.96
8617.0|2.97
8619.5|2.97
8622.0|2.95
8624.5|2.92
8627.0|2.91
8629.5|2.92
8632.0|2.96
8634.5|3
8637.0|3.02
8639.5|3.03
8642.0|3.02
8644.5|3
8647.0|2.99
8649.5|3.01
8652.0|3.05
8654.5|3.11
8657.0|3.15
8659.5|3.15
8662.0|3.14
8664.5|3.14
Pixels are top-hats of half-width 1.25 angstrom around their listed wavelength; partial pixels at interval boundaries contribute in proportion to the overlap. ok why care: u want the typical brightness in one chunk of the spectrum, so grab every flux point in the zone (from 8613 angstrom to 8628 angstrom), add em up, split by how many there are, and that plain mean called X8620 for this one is 2.95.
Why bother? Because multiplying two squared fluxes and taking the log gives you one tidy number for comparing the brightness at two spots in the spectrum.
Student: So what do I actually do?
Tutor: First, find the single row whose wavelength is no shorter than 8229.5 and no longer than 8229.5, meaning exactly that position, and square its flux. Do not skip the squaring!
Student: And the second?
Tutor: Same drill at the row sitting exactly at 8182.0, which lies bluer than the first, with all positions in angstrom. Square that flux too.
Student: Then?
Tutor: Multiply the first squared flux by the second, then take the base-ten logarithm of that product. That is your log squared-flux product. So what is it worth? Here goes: 2.04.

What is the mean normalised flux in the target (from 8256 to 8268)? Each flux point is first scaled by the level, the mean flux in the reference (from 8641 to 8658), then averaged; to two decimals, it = 1.05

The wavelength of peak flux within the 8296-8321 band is 8319.5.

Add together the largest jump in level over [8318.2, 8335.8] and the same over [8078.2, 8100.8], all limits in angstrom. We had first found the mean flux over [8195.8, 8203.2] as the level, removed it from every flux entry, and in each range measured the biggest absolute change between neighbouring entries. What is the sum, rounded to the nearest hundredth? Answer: 0.02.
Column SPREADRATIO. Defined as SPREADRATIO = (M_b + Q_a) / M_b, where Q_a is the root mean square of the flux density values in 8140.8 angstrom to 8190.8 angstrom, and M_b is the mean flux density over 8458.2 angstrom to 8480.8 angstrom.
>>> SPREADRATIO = 1.99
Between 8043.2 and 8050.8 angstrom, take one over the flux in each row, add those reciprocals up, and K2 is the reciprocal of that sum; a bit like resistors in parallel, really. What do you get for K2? 1.13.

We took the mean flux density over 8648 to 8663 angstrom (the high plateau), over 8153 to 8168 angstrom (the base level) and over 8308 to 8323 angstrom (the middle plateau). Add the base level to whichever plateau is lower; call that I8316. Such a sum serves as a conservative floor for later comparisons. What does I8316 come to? 6.23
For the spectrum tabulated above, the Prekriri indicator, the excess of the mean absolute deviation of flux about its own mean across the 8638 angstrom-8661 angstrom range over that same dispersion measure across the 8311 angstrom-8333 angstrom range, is 0.024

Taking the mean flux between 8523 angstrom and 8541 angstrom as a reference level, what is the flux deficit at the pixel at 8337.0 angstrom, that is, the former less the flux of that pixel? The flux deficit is -0.23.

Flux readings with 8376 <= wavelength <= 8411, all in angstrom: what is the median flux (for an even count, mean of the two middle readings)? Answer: 3.27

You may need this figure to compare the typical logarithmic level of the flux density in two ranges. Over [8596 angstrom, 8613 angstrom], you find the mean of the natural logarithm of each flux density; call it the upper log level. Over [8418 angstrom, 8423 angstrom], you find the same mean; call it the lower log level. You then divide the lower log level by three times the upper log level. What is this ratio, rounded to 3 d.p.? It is 0.362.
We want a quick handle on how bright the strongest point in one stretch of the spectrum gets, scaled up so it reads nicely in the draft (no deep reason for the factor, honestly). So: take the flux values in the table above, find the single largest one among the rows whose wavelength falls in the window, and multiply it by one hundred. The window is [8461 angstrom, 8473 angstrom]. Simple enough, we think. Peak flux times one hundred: 318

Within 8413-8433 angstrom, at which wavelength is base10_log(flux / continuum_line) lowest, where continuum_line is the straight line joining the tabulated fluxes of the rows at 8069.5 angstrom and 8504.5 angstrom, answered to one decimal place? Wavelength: 8414.5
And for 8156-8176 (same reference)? 8157.0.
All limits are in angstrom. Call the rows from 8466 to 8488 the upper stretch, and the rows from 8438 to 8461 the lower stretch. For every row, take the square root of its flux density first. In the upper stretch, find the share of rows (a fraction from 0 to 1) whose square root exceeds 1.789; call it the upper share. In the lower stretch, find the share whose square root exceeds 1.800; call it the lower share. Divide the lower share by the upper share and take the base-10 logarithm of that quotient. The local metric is 0.3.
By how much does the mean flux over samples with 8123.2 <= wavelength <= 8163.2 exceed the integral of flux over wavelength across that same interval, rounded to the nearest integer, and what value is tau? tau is -115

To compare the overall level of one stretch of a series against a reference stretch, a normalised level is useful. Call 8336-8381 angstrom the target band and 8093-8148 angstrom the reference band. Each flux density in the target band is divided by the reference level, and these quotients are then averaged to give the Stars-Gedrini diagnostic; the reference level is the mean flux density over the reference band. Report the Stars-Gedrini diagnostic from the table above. 1.15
